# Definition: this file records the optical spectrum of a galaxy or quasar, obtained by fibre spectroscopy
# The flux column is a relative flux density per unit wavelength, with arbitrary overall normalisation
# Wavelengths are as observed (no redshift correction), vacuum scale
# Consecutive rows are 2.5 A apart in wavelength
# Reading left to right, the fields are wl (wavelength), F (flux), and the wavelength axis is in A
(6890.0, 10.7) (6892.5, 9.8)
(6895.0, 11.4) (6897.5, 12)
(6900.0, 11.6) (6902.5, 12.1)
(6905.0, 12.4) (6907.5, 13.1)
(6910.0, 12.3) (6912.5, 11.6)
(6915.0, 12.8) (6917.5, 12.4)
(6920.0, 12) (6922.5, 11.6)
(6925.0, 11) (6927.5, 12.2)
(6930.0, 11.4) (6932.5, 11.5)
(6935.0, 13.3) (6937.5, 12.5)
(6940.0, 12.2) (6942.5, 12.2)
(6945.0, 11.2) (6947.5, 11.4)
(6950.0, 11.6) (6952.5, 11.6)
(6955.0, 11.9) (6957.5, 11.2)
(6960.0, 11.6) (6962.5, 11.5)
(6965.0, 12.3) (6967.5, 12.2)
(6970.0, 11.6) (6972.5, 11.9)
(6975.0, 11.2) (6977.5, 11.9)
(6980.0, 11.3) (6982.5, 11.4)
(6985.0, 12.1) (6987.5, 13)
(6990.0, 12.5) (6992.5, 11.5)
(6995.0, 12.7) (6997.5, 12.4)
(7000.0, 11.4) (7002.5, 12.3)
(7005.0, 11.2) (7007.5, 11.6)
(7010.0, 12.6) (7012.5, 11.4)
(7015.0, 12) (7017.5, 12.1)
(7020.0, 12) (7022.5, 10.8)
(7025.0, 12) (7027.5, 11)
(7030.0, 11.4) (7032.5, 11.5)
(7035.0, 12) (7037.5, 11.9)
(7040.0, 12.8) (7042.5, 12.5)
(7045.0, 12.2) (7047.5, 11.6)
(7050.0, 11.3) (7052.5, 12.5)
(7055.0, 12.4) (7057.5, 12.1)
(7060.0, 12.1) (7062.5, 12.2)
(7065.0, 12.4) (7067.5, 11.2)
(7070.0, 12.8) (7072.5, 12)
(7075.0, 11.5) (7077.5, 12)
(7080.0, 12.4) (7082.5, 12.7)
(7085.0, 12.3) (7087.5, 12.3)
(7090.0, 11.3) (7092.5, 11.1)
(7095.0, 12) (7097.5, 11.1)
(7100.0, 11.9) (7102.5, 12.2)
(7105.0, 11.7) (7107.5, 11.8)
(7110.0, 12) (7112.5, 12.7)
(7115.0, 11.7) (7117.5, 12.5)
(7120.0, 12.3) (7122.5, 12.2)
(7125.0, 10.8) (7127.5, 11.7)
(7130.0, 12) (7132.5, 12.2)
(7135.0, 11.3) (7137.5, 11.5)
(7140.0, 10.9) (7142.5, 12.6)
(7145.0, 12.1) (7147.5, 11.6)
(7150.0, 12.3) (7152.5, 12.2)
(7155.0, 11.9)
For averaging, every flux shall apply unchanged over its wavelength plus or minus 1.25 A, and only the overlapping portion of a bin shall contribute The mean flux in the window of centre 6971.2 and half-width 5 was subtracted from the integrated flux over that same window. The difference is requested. 106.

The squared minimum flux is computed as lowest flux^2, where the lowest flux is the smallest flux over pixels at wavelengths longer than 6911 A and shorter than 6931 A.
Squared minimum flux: 121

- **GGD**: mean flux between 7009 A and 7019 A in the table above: 12.0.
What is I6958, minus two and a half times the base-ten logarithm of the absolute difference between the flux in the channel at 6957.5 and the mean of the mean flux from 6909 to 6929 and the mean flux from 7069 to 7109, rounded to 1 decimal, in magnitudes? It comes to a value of 0.3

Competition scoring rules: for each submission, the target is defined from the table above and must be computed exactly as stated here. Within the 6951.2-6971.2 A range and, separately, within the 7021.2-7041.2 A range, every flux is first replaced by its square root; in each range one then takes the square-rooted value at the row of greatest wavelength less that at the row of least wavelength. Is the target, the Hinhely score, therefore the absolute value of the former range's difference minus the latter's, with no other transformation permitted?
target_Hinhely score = 0.29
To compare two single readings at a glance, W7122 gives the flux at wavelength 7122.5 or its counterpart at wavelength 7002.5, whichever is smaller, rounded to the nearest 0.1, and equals 12.2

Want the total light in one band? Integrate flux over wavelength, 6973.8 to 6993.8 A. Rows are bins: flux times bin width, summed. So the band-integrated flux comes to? 237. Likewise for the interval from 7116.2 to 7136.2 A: 238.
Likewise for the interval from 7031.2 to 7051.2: 240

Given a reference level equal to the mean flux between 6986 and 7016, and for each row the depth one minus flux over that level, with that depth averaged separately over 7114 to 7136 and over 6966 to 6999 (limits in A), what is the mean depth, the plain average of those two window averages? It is 0.011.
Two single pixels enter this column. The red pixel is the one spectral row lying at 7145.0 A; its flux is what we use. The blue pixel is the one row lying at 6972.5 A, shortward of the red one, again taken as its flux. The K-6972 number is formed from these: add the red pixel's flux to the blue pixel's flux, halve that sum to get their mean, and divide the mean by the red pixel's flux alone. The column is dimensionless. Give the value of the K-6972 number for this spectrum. 0.99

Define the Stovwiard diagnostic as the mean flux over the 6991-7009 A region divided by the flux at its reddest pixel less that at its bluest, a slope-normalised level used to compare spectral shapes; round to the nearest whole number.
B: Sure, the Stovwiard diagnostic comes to 119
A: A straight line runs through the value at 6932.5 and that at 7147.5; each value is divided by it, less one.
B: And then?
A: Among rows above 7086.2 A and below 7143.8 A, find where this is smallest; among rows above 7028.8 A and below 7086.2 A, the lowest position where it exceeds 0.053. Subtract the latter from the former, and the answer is 85.0 A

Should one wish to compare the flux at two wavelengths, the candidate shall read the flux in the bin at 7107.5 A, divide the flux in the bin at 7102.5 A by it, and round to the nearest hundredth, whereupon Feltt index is 1.03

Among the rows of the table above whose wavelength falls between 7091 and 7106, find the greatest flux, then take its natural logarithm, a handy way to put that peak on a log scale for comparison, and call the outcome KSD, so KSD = 2.50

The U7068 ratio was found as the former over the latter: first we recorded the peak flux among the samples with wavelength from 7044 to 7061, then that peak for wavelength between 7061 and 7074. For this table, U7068 0.98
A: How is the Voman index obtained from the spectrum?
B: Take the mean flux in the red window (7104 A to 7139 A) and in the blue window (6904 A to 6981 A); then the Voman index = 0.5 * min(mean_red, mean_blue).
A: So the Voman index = 5.94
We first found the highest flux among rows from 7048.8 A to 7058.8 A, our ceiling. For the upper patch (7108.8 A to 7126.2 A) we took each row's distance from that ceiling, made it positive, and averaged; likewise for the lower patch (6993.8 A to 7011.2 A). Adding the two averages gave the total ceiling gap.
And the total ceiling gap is 1.1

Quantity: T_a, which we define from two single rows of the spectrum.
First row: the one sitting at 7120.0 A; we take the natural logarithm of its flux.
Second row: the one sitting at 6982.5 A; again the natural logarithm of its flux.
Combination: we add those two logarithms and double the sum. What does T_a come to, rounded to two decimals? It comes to 9.89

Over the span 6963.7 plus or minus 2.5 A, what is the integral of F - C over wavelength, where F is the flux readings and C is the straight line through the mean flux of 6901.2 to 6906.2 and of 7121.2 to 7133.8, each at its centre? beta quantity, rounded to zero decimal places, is -1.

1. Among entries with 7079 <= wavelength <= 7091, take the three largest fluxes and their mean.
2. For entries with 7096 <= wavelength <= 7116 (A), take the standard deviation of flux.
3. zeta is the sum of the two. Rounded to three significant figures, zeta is 12.9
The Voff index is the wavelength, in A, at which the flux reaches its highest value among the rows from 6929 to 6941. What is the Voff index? 6935.0 A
